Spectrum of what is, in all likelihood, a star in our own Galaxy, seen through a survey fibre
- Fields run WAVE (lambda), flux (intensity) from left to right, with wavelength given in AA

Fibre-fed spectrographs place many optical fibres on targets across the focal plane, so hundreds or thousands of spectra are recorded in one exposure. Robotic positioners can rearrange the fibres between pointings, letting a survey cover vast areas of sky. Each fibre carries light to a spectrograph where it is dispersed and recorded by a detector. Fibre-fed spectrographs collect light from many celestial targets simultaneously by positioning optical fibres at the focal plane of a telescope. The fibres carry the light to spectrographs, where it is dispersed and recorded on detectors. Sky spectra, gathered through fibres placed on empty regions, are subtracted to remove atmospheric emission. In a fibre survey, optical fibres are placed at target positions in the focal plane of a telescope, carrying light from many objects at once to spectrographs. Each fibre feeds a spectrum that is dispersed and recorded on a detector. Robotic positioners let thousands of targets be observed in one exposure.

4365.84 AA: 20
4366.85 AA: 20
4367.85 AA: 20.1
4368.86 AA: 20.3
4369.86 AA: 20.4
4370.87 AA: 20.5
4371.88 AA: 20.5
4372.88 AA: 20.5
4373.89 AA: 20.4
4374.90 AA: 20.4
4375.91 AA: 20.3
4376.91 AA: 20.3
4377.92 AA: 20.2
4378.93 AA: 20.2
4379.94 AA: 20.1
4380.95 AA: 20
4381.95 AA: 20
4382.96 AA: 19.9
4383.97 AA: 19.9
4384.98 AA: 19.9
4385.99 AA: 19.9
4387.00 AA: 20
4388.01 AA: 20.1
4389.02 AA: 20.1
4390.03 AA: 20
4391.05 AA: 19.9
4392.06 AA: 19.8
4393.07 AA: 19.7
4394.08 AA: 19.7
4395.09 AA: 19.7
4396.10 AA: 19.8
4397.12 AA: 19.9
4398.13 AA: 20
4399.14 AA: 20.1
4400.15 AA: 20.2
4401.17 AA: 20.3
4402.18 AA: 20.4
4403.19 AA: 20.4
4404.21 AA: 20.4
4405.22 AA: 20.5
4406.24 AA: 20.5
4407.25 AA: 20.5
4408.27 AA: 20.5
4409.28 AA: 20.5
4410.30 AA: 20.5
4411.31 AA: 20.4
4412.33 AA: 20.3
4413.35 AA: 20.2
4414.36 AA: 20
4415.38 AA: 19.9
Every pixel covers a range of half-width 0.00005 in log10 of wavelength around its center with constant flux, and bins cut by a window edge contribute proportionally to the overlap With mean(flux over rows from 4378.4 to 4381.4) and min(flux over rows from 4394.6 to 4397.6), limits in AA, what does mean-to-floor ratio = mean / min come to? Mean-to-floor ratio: 1.02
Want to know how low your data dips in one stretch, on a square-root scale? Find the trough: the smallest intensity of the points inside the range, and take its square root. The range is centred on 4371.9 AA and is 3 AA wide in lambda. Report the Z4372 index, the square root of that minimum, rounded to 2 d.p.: 4.53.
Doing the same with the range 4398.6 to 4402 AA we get 4.48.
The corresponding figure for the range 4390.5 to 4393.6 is 4.44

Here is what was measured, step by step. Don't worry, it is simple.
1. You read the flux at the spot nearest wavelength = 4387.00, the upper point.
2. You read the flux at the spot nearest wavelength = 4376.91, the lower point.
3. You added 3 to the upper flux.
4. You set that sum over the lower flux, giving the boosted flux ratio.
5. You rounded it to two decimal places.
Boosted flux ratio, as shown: 1.13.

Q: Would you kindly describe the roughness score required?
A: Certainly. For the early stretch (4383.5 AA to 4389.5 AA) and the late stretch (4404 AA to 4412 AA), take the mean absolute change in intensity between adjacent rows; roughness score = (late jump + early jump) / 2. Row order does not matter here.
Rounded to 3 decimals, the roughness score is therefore 0.034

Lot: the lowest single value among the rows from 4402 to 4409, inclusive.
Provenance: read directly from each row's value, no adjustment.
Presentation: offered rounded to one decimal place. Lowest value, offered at 20.4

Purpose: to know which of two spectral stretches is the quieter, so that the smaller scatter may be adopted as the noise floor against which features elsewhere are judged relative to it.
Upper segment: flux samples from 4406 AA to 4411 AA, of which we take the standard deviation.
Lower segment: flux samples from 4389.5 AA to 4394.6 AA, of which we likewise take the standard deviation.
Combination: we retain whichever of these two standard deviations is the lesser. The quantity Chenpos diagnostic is 0.00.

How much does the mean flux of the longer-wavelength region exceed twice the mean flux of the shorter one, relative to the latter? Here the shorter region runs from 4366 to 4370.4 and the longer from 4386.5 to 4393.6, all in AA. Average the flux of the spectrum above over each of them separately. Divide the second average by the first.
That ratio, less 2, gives -1.01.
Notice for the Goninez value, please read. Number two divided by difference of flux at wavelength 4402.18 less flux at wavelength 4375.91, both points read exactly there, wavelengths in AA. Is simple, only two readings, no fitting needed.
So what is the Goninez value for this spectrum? 20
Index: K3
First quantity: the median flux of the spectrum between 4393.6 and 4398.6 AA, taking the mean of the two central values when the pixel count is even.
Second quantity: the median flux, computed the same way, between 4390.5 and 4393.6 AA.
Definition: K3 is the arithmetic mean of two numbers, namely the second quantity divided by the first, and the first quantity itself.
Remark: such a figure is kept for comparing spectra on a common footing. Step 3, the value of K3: 10.40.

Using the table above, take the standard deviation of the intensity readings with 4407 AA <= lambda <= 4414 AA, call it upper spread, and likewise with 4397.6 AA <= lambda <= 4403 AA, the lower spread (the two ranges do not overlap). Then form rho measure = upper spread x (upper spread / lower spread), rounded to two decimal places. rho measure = 0.09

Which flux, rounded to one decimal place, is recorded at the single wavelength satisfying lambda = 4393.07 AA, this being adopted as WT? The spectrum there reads 19.7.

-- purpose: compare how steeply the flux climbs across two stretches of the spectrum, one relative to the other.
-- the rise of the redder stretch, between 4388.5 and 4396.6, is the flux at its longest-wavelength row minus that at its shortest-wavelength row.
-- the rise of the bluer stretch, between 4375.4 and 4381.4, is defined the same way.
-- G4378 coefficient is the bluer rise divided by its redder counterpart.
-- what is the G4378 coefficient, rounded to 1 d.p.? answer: 1.0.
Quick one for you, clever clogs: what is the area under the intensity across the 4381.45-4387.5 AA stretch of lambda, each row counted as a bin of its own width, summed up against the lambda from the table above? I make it 121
